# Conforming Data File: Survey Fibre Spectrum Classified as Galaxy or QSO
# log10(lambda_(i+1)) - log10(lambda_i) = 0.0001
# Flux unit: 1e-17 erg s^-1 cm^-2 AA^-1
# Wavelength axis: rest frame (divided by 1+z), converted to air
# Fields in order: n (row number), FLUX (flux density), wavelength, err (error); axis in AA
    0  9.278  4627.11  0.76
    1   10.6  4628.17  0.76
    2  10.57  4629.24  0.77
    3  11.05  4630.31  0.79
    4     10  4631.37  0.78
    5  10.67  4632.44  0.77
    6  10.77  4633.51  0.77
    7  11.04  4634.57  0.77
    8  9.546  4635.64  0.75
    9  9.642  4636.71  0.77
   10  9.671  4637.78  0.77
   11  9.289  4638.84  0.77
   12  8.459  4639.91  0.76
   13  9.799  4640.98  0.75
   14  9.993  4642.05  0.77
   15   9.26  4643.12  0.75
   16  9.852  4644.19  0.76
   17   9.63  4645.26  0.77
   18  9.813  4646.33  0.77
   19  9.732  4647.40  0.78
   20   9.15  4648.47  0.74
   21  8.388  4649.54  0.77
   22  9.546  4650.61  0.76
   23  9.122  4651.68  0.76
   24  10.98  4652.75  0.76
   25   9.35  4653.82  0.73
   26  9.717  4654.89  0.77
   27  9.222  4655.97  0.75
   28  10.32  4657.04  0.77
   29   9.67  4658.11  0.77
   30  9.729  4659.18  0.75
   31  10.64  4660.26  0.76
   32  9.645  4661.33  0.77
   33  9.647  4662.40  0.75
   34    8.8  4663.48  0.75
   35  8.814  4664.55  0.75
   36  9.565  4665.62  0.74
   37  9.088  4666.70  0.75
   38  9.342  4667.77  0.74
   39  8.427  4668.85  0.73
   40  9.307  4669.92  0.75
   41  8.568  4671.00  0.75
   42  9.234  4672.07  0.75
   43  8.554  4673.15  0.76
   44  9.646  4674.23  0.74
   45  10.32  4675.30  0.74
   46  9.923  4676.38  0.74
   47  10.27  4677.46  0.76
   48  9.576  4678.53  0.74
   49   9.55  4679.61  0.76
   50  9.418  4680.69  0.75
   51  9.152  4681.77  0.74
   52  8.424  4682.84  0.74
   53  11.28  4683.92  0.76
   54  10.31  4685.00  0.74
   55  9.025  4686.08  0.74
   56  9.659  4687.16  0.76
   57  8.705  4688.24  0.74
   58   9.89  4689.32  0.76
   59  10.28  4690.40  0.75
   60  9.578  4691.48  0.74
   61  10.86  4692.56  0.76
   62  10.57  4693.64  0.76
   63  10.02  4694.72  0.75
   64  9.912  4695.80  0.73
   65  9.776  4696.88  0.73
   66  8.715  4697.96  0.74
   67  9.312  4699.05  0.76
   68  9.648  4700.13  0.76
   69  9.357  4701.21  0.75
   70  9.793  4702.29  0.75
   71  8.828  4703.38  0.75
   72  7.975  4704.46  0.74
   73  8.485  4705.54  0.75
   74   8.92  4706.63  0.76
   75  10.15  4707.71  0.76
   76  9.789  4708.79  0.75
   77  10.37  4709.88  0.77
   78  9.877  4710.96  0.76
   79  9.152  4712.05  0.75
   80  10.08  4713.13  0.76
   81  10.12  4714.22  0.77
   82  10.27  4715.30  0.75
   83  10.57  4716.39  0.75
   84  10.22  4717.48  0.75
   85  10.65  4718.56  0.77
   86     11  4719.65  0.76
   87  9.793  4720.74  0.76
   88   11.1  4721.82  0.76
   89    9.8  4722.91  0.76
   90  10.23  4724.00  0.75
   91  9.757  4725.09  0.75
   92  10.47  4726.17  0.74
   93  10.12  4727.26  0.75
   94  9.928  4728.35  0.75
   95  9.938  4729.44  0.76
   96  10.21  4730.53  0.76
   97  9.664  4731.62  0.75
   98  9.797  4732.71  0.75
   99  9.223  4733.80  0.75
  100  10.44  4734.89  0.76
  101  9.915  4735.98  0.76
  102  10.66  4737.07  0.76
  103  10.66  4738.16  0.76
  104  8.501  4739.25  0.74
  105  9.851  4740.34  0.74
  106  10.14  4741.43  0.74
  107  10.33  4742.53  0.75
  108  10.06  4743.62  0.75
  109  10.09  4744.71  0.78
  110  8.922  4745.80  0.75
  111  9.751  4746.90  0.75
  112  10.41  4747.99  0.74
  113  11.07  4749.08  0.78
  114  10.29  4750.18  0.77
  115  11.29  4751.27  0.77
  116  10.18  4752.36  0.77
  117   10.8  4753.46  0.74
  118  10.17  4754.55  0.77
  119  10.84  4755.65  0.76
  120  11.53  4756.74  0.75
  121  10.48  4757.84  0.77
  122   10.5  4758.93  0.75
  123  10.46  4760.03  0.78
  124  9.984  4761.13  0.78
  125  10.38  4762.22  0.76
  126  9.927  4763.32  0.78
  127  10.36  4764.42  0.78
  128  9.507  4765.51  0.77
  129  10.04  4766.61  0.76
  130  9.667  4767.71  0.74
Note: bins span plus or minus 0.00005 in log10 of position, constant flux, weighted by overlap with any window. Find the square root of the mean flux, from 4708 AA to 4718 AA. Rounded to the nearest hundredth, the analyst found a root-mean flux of 3.17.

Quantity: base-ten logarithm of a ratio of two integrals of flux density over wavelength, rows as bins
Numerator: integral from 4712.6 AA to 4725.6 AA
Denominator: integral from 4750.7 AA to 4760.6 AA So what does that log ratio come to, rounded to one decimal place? 0.1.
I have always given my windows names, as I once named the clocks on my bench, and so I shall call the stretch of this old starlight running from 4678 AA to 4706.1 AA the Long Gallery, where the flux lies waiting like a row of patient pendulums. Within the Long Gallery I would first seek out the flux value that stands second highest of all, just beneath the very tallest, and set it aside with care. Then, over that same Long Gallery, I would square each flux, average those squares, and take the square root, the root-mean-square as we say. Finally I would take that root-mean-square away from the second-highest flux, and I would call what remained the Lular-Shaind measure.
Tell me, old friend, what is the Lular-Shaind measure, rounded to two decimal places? 1.29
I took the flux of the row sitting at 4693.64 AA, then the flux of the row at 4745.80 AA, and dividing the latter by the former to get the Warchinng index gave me 0.84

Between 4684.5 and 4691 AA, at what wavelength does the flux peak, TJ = 4685.00 AA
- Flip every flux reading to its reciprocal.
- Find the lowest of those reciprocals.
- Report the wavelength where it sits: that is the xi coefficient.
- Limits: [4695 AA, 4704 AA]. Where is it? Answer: 4695.80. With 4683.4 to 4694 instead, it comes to 4683.92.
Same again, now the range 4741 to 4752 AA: 4751.27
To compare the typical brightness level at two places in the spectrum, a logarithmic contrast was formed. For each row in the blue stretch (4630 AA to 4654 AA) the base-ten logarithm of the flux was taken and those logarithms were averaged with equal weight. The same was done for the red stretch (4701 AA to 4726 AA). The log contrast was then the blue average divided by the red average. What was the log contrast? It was 1.00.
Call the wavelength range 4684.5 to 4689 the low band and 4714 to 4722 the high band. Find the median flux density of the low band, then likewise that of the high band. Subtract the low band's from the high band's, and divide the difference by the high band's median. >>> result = 0.10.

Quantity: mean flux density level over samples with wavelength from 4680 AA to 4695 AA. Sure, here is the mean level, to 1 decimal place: 9.8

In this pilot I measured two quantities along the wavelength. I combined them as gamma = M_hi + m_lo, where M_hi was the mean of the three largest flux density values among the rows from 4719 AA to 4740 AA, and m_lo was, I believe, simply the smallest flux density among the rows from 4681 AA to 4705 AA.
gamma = 18.9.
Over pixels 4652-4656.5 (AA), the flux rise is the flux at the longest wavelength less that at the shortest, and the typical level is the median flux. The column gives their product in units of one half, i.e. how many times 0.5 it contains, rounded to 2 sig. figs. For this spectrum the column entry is -34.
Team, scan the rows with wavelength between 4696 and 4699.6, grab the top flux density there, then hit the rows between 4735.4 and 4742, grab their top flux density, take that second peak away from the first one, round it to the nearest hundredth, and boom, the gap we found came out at -0.88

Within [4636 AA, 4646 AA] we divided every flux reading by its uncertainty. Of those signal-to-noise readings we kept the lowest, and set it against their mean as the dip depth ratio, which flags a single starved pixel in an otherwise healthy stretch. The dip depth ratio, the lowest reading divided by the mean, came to 0.89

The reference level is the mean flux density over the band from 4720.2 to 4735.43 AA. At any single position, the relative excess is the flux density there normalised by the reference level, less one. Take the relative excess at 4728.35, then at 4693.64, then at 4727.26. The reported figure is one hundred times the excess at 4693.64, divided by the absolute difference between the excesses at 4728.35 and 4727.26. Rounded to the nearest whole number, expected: 279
